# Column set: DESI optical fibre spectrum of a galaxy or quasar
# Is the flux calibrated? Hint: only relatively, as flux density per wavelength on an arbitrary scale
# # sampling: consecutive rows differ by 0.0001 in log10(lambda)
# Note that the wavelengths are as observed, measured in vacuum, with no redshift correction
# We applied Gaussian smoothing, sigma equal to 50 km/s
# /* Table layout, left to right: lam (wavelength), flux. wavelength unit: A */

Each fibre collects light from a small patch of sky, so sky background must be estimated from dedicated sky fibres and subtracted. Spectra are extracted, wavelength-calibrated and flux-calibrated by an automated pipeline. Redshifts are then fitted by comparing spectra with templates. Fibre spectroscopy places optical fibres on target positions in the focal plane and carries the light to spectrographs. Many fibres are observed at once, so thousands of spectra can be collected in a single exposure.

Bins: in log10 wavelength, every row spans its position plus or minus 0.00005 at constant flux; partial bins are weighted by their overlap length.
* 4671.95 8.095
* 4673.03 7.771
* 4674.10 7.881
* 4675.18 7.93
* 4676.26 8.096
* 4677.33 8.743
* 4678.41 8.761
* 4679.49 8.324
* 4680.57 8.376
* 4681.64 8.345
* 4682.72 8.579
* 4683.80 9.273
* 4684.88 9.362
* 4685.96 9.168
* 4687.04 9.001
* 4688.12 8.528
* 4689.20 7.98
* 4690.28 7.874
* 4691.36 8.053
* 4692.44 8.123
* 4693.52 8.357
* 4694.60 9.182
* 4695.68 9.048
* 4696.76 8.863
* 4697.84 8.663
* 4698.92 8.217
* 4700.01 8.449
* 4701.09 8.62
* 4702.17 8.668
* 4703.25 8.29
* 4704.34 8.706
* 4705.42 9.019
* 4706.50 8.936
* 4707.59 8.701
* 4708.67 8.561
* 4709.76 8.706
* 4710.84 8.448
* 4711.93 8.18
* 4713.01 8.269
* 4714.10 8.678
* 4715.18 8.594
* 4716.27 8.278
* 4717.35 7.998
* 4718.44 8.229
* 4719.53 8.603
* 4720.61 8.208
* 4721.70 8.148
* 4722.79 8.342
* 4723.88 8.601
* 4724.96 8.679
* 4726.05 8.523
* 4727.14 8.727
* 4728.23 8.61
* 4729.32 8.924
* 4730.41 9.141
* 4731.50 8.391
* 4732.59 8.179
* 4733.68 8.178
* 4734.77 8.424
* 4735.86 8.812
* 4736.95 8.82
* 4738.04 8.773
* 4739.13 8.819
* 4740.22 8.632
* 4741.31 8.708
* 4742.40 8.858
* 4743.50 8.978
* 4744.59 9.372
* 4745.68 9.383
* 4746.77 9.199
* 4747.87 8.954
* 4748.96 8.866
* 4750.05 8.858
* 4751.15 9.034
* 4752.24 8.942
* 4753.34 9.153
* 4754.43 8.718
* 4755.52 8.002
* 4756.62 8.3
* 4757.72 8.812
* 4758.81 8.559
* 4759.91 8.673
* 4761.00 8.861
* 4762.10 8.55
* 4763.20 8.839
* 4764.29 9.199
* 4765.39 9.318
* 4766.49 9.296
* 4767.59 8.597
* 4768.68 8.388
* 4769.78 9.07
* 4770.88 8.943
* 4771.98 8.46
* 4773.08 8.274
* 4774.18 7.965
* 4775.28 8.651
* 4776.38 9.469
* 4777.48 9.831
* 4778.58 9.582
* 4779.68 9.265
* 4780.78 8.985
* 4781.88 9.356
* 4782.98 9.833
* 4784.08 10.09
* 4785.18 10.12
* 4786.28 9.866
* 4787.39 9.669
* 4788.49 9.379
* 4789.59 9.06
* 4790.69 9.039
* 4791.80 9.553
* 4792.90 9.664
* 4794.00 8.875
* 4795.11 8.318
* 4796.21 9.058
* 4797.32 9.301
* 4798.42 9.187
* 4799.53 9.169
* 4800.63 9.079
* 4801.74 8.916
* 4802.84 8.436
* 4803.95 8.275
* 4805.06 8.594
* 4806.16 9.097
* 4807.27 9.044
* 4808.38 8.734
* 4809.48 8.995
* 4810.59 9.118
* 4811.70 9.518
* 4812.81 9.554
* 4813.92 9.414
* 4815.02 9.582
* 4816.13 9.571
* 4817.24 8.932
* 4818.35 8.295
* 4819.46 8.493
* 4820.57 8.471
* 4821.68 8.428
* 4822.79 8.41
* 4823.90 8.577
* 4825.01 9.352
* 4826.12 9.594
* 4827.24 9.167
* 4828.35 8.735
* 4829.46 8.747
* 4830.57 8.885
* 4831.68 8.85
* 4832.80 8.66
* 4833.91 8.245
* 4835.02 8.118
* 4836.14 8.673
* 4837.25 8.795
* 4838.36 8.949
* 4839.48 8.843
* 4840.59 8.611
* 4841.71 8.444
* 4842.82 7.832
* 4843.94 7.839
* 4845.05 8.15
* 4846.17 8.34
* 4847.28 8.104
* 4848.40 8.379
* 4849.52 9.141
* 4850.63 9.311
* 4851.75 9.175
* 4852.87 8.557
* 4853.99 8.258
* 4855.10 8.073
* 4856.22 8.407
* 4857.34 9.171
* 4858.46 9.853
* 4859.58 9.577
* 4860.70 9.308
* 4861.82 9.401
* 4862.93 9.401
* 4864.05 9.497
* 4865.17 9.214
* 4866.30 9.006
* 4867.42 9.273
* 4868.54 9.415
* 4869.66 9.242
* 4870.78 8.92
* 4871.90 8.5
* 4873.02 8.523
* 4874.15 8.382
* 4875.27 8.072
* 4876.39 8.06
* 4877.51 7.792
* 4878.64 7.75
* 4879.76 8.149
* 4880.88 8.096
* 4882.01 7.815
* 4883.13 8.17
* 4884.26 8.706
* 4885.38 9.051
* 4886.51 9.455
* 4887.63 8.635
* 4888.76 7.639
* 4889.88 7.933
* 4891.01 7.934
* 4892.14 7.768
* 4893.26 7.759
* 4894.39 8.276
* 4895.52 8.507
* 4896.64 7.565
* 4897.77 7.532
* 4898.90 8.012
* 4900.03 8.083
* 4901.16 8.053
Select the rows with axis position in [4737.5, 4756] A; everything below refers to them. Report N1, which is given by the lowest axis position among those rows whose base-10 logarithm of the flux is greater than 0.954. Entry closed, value 4744.59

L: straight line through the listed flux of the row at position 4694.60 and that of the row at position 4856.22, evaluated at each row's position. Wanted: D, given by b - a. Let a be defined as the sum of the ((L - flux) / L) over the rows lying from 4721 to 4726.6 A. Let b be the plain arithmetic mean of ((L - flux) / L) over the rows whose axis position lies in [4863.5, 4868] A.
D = -0.4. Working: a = 0.3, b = -0.11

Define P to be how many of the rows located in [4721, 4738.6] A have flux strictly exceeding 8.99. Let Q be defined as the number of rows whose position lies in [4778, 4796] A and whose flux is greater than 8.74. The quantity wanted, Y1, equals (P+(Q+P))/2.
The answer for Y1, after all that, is 8.5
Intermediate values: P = 1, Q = 15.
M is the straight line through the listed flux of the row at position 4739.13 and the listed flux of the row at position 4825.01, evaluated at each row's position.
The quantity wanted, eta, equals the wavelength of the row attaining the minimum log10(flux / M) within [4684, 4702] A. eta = 4690.28 A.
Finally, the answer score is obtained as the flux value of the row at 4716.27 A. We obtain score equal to 8.278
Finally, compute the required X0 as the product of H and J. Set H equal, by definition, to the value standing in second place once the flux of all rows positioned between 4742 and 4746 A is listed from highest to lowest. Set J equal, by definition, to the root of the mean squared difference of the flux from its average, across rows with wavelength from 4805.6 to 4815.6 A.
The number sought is 2.6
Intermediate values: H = 9.372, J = 0.28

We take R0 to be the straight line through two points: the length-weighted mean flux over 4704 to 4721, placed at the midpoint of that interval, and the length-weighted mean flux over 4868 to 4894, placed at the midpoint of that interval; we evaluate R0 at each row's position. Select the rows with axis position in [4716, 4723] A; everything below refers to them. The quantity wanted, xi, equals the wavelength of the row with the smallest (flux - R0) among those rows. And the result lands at 4717.35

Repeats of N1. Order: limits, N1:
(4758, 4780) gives 4764.29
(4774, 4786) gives 4776.38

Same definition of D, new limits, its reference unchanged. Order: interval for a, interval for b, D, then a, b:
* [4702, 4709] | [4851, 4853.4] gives -0.4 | 0.3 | -0.05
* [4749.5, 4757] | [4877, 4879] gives -0.1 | 0.1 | 0.06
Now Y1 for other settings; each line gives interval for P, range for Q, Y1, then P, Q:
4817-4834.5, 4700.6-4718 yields 4.0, 3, 2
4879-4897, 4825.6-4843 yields 6.0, 2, 8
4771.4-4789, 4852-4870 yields 17.0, 11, 12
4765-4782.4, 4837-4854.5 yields 11.0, 8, 6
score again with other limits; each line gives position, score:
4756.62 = 8.3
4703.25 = 8.29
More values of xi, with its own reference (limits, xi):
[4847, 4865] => 4855.10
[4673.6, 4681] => 4674.10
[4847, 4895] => 4888.76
